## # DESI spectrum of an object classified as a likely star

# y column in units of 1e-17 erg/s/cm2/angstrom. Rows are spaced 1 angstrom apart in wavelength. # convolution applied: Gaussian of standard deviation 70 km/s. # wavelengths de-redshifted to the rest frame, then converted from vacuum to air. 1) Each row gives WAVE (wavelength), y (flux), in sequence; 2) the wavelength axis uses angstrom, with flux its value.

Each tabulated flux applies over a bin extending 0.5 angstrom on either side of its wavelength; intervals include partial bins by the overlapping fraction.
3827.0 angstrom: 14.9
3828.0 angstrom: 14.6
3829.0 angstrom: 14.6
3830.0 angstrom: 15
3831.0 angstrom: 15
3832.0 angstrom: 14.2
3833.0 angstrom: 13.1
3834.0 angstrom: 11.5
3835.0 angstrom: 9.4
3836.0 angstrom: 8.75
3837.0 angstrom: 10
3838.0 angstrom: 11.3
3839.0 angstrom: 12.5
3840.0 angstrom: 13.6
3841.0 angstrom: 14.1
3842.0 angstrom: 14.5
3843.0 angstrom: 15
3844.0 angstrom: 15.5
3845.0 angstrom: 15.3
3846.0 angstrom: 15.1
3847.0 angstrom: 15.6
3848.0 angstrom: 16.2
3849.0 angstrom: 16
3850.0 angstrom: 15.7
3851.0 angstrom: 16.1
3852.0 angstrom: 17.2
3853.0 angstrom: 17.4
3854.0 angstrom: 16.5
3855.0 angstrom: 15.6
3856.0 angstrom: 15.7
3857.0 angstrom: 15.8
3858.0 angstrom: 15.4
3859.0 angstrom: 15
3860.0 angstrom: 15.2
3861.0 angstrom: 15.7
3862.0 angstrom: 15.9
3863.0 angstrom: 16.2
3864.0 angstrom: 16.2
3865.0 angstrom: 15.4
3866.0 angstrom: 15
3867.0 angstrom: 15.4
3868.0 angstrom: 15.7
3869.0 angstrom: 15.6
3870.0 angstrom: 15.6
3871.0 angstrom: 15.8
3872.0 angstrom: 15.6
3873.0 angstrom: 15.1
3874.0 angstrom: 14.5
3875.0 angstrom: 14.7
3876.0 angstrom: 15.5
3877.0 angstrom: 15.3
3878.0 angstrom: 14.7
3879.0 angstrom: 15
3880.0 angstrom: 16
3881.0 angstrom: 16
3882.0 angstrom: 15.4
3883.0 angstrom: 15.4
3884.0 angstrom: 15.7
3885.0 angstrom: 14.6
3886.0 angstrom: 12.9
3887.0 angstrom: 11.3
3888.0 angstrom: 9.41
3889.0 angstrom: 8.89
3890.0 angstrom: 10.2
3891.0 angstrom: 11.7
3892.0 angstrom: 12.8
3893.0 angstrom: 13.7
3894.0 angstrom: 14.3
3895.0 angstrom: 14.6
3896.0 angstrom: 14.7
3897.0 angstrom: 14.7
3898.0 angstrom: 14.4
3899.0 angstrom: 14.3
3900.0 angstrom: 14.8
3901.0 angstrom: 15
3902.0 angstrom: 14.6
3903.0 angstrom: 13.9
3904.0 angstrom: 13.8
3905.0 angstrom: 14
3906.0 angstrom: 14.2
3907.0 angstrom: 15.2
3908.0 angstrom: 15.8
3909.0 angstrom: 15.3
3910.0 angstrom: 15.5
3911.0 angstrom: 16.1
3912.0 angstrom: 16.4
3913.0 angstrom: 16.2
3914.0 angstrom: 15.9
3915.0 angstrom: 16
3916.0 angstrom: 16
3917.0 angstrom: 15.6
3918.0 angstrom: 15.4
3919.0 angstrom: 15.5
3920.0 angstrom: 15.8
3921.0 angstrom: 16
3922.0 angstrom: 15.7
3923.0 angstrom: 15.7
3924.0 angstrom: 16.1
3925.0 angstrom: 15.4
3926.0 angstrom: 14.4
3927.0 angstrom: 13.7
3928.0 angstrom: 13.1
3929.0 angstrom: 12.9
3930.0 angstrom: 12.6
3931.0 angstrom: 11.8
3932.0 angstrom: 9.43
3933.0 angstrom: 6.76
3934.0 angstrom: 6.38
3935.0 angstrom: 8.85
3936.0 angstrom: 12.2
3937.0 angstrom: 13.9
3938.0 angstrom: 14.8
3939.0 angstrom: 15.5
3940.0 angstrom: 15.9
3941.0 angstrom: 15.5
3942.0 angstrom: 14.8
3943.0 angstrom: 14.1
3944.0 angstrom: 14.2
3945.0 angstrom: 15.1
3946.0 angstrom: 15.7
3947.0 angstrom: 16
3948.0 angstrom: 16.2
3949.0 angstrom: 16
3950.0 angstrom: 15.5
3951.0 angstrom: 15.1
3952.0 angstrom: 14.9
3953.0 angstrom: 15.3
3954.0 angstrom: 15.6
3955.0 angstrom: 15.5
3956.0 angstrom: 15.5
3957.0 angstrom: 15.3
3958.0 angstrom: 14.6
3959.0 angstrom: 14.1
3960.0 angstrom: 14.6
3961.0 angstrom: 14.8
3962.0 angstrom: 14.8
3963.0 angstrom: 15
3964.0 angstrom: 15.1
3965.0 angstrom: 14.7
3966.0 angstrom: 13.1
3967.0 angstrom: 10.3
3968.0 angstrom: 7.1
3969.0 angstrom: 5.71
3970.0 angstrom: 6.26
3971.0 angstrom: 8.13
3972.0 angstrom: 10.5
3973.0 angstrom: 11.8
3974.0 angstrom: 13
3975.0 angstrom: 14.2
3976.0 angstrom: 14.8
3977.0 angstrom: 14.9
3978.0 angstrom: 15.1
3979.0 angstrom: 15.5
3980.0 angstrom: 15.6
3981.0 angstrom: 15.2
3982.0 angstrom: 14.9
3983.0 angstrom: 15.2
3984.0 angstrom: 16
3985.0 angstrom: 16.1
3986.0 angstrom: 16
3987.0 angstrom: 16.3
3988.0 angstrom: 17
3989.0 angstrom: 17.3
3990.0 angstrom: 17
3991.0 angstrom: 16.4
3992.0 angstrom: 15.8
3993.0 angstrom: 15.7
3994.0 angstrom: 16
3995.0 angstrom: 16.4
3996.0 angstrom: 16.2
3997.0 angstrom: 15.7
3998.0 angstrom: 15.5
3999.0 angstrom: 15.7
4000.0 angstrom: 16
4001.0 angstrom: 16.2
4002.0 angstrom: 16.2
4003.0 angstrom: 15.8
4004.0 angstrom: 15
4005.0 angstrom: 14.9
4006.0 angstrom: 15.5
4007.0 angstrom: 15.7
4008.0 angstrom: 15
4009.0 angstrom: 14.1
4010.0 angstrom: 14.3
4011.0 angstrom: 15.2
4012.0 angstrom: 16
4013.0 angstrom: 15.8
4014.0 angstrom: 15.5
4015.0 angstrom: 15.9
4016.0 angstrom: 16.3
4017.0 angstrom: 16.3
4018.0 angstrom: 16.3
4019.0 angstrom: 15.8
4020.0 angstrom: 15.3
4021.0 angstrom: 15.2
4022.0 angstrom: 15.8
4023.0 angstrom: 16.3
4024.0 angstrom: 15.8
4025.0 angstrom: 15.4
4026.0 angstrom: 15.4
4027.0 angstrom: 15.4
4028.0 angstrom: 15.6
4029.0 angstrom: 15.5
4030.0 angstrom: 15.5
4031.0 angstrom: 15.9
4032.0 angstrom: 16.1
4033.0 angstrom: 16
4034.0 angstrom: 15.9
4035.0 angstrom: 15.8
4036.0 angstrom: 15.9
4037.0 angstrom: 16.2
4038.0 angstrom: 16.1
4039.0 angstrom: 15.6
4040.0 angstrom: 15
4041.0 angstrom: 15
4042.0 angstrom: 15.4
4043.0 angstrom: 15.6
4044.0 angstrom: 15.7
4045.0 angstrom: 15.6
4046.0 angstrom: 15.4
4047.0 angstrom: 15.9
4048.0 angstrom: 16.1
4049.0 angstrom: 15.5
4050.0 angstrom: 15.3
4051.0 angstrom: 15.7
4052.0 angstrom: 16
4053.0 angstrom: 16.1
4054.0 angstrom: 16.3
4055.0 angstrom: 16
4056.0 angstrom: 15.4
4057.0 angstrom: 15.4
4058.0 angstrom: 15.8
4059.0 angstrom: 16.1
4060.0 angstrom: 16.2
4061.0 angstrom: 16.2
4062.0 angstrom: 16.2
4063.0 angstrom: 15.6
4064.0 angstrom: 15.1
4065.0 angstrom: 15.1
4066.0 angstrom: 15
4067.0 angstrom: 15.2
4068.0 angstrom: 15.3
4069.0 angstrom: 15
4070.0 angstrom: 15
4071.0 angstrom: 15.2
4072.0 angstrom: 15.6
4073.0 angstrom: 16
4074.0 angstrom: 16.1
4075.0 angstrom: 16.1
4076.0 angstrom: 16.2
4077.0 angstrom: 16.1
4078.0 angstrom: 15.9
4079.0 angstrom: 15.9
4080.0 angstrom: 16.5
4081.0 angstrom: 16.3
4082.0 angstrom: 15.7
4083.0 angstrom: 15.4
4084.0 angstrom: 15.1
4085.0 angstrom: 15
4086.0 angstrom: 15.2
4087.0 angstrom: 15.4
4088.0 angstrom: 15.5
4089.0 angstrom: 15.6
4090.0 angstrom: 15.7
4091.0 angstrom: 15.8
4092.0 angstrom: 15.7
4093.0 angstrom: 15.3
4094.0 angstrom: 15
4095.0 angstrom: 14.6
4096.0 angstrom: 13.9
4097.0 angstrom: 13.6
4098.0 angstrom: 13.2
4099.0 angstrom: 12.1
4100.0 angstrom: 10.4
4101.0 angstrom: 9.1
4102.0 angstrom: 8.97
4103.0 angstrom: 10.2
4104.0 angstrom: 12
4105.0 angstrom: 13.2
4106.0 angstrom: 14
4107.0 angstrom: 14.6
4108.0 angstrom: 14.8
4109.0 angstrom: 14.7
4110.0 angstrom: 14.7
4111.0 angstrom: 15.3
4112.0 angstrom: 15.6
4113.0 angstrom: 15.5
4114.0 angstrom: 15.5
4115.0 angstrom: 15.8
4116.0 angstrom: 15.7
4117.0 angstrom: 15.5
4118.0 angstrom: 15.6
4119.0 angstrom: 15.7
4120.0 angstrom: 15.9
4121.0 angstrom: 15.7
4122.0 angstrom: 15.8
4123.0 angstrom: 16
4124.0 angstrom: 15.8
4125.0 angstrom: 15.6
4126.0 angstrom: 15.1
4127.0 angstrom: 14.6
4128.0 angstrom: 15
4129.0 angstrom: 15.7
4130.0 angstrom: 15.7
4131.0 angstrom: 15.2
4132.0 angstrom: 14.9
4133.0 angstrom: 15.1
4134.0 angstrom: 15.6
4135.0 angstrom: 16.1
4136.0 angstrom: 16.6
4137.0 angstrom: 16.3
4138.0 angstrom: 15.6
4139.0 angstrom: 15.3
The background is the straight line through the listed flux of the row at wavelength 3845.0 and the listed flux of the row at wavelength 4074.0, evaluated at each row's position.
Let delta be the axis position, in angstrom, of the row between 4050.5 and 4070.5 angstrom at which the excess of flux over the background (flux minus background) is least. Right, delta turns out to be 4070.0 angstrom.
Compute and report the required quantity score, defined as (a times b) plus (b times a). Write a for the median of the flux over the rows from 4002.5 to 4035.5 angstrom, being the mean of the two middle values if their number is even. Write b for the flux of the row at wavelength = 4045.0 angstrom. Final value 490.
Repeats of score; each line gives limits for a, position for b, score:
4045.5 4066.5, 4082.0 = 496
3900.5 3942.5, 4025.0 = 470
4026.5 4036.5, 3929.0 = 409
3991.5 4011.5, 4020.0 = 480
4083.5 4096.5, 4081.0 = 499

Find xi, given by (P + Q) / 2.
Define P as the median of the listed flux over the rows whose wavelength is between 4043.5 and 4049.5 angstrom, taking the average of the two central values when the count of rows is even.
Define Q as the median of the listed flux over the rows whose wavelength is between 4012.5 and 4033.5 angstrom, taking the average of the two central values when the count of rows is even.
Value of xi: 15.7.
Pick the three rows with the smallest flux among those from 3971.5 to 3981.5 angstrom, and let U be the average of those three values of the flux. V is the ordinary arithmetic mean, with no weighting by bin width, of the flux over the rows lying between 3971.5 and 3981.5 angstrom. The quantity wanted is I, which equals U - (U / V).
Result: 10.9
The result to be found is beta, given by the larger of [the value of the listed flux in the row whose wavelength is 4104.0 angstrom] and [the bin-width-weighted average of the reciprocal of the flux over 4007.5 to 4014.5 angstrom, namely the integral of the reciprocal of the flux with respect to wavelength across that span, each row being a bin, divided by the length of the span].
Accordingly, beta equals 12.0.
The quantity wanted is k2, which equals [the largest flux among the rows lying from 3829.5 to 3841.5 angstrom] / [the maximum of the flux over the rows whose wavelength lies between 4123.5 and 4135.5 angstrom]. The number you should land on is 0.932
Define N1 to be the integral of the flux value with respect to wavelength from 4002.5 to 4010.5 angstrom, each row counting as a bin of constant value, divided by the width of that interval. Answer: 15.0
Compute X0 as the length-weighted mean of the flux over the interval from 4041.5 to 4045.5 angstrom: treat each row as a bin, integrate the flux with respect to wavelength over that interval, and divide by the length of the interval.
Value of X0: 15.6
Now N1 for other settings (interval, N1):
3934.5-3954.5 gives 14.8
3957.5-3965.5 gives 14.7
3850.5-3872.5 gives 15.8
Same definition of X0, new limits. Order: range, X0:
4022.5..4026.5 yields 15.7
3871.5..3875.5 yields 15.0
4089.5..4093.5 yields 15.6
